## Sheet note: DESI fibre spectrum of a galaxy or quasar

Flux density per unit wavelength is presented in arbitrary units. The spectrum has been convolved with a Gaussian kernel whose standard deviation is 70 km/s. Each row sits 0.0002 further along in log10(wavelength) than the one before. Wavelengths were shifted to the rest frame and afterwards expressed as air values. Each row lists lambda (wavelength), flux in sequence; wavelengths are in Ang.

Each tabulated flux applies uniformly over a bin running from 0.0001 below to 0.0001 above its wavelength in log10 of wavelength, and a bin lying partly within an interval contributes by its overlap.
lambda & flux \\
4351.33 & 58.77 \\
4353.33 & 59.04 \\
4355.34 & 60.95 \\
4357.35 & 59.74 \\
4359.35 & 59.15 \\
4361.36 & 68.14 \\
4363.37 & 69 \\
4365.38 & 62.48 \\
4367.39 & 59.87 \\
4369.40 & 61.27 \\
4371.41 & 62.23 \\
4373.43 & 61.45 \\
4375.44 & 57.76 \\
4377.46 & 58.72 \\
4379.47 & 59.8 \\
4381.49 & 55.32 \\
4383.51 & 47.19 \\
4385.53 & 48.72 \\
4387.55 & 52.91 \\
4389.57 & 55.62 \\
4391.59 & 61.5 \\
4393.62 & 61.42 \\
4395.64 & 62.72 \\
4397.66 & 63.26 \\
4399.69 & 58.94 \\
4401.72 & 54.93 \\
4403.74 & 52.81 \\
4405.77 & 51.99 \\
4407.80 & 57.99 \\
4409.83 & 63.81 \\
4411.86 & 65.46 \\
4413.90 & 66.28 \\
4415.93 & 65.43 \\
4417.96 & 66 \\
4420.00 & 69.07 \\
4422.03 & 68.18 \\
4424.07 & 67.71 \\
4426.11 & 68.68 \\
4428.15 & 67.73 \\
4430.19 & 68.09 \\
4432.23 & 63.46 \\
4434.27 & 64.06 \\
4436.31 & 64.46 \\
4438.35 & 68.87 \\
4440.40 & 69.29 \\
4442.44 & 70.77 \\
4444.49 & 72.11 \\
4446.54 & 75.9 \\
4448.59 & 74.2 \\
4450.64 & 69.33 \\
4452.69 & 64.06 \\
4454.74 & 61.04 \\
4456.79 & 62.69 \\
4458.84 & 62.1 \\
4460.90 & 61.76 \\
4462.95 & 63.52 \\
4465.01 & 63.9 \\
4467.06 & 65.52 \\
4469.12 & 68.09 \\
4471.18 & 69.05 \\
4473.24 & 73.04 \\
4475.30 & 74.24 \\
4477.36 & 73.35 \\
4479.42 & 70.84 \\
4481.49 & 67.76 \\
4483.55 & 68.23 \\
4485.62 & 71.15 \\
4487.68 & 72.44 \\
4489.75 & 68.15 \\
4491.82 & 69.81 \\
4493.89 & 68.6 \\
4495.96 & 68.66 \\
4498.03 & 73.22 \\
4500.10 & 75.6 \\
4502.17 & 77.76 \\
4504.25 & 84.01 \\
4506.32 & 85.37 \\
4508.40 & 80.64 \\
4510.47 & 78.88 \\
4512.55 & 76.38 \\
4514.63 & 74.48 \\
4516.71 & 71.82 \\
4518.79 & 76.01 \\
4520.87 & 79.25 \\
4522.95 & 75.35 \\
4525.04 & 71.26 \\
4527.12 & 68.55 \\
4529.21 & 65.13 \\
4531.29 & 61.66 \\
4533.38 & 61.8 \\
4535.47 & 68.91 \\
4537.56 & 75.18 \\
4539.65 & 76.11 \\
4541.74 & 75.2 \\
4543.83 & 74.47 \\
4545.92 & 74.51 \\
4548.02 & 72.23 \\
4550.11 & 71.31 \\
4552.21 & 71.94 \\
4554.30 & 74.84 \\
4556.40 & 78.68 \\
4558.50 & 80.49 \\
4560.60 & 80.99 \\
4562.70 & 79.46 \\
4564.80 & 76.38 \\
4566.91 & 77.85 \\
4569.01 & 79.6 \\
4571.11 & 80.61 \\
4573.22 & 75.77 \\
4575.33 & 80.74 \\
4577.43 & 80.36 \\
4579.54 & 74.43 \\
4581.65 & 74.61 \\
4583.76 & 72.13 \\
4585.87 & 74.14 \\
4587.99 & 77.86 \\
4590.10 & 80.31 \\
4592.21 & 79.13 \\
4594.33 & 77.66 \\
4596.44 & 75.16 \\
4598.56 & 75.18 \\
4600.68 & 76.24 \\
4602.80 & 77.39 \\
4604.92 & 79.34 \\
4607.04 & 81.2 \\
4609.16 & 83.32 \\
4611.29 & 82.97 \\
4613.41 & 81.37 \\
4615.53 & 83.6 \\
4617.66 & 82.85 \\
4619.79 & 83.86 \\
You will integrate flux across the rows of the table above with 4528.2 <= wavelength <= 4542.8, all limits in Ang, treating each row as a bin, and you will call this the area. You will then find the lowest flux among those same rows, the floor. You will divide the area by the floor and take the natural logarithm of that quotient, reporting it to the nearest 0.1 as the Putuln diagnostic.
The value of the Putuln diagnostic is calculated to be 2.8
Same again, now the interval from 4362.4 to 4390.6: 3.5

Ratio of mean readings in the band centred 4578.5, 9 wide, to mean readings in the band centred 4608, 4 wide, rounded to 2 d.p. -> 0.94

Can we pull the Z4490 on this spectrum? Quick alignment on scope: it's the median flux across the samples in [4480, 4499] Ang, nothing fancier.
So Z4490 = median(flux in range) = 69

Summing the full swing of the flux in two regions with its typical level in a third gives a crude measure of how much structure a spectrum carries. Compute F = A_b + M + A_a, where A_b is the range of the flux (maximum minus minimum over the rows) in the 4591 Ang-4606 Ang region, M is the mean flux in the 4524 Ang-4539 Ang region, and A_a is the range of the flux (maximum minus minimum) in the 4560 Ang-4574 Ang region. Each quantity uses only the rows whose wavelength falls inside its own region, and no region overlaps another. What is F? 77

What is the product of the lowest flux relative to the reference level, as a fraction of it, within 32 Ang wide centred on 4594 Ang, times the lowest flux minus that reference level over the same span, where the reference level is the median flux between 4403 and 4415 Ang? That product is 13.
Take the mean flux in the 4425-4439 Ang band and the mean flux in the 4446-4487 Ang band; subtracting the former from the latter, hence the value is 1.5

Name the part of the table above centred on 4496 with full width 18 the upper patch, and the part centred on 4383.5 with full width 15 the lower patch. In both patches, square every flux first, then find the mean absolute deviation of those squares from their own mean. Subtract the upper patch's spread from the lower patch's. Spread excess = -194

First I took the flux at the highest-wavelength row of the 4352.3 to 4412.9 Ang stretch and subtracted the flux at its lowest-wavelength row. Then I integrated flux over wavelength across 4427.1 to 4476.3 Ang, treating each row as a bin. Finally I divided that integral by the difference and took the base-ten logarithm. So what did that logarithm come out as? 2.71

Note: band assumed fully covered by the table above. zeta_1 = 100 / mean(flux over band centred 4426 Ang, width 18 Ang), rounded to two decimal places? 1.49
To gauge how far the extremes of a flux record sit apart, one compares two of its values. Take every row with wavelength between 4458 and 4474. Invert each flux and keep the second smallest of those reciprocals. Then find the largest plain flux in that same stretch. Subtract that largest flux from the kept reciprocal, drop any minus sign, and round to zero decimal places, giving 73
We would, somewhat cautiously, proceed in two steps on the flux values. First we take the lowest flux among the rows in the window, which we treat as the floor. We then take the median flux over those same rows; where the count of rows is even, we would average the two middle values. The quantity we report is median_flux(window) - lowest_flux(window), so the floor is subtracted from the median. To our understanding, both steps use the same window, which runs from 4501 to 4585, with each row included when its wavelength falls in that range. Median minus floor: 14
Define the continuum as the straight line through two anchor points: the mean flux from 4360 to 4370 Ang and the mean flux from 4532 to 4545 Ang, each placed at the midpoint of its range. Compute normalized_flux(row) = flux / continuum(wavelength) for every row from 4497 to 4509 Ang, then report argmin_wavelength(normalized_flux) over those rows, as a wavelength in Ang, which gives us 4498.03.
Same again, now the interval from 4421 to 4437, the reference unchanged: 4432.23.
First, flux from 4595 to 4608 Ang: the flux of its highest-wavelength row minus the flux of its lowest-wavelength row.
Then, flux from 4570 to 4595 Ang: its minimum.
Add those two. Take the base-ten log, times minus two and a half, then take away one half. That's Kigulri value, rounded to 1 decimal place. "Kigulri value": -5.2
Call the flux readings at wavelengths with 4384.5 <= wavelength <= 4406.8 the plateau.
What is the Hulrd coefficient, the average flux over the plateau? 57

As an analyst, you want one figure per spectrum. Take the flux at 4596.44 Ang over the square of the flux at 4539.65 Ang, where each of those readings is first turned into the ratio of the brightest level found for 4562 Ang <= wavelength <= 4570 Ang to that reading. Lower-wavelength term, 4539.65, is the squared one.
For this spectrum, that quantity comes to 0.97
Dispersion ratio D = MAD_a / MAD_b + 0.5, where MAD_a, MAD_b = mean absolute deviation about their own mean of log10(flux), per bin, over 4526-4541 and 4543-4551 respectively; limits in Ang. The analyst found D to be 4.1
